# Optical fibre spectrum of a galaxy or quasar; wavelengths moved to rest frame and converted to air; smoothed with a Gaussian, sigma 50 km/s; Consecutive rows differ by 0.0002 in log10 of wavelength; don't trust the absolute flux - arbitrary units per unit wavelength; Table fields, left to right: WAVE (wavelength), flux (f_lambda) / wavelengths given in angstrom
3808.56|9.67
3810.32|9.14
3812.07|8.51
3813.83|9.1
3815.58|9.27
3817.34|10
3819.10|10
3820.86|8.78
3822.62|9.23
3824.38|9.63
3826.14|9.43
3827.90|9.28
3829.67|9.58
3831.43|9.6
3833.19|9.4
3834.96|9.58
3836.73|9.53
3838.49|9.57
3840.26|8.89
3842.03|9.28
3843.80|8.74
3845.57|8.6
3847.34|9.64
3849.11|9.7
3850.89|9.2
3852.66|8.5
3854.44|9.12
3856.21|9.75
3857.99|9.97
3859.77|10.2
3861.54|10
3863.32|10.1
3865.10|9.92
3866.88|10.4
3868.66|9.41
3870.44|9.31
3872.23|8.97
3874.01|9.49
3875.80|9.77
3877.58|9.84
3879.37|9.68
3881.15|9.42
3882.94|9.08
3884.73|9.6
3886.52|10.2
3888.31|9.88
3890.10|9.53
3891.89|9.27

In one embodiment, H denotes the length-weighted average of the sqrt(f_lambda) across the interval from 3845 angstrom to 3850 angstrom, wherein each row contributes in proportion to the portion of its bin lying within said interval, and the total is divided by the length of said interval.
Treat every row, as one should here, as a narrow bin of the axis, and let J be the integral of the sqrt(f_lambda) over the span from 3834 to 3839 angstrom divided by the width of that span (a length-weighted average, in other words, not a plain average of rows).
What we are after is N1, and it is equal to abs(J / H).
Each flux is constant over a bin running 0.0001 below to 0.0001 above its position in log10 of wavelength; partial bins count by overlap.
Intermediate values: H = 3.06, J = 3.09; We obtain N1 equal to 1.011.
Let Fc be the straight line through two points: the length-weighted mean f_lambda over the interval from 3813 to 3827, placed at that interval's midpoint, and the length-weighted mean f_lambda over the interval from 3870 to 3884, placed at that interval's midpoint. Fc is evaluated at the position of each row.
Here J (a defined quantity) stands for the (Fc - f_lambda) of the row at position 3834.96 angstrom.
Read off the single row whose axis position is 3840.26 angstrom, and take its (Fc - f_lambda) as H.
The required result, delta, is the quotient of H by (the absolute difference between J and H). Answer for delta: 0.8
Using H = 0.55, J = -0.14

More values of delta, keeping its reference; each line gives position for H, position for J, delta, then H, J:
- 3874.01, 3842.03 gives -0.2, -0.04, 0.16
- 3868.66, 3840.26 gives 0.1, 0.04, 0.55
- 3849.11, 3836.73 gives -1.6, -0.26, -0.09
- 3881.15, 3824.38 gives 0.1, 0.03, -0.19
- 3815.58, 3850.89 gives 2.1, 0.16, 0.24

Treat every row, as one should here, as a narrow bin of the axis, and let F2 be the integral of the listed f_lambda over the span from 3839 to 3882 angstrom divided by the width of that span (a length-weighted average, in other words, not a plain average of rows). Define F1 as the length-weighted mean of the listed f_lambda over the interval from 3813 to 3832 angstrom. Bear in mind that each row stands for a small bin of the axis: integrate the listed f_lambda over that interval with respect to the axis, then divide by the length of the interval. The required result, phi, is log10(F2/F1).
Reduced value 0.002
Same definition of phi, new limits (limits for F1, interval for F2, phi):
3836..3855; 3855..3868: 0.039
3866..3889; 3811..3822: -0.016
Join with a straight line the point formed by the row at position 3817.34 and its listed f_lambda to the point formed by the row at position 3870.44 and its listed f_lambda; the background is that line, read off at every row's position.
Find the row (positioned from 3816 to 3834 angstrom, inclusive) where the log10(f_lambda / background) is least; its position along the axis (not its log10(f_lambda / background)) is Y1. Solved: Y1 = 3820.86 angstrom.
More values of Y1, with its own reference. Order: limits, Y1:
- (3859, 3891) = 3872.23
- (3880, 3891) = 3882.94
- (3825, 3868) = 3852.66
